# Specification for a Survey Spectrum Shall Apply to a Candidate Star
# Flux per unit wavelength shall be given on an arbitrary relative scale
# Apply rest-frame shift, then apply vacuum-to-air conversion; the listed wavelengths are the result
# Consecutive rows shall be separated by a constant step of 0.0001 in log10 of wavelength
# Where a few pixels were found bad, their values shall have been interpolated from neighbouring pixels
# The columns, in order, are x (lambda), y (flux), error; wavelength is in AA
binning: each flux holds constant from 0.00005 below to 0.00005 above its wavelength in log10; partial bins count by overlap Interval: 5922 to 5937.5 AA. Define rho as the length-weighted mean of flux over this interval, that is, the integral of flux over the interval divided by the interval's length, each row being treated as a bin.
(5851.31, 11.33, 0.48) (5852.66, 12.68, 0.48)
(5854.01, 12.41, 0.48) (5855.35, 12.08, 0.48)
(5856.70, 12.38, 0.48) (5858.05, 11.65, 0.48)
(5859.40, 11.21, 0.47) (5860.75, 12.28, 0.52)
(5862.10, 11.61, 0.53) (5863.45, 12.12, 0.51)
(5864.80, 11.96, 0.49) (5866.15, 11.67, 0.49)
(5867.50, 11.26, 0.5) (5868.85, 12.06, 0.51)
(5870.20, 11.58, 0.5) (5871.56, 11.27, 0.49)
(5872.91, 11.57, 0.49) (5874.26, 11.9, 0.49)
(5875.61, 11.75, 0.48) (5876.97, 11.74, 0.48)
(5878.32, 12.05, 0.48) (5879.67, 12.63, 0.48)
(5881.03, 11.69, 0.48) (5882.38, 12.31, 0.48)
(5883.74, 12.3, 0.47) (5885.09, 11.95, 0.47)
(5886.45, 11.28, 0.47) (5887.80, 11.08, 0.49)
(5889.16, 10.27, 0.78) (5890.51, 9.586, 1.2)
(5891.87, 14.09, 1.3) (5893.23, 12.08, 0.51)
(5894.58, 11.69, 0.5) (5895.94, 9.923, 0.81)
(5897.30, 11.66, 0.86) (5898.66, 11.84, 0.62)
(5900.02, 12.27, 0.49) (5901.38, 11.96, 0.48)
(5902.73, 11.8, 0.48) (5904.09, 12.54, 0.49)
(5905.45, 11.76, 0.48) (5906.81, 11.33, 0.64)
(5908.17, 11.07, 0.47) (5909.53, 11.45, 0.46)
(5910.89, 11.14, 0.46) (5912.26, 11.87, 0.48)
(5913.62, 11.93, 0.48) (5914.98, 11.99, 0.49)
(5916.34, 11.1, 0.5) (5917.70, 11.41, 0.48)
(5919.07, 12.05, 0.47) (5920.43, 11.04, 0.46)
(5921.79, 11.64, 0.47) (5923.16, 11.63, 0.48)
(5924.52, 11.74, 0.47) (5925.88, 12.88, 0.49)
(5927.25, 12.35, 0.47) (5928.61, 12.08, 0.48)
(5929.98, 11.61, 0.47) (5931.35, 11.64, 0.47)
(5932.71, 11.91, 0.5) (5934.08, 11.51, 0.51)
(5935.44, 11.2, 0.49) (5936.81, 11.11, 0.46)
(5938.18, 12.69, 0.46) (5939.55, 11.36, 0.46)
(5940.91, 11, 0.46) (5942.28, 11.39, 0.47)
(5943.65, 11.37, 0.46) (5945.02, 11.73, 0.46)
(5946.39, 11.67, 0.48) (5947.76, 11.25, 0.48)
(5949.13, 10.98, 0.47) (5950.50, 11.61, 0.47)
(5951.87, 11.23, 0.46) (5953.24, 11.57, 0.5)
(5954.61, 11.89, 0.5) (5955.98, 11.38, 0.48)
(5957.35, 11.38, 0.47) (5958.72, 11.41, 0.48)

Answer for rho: 11.8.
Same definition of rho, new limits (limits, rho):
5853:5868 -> 11.9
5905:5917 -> 11.5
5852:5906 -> 11.8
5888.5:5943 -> 11.6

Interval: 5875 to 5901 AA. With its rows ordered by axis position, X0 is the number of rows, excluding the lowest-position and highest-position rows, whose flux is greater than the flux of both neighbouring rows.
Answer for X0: 3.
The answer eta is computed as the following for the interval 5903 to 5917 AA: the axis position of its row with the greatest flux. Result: 5904.09 AA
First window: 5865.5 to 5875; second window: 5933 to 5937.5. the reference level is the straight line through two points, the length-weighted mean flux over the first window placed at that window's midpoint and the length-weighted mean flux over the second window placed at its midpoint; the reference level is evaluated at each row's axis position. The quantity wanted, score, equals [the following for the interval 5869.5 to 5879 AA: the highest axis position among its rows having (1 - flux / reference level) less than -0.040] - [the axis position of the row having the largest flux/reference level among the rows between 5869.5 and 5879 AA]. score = 0.0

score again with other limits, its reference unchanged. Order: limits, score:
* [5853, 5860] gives 2.7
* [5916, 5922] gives 0.0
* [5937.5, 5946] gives 6.8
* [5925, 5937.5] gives 6.8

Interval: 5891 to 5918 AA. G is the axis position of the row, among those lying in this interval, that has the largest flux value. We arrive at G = 5891.87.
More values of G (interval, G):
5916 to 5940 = 5925.88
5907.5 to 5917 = 5914.98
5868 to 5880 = 5879.67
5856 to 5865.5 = 5856.70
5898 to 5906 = 5904.09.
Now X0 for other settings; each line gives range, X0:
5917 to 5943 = 5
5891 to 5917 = 4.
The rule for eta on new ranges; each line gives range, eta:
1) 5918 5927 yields 5925.88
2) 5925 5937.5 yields 5925.88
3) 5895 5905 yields 5904.09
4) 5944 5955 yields 5954.61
